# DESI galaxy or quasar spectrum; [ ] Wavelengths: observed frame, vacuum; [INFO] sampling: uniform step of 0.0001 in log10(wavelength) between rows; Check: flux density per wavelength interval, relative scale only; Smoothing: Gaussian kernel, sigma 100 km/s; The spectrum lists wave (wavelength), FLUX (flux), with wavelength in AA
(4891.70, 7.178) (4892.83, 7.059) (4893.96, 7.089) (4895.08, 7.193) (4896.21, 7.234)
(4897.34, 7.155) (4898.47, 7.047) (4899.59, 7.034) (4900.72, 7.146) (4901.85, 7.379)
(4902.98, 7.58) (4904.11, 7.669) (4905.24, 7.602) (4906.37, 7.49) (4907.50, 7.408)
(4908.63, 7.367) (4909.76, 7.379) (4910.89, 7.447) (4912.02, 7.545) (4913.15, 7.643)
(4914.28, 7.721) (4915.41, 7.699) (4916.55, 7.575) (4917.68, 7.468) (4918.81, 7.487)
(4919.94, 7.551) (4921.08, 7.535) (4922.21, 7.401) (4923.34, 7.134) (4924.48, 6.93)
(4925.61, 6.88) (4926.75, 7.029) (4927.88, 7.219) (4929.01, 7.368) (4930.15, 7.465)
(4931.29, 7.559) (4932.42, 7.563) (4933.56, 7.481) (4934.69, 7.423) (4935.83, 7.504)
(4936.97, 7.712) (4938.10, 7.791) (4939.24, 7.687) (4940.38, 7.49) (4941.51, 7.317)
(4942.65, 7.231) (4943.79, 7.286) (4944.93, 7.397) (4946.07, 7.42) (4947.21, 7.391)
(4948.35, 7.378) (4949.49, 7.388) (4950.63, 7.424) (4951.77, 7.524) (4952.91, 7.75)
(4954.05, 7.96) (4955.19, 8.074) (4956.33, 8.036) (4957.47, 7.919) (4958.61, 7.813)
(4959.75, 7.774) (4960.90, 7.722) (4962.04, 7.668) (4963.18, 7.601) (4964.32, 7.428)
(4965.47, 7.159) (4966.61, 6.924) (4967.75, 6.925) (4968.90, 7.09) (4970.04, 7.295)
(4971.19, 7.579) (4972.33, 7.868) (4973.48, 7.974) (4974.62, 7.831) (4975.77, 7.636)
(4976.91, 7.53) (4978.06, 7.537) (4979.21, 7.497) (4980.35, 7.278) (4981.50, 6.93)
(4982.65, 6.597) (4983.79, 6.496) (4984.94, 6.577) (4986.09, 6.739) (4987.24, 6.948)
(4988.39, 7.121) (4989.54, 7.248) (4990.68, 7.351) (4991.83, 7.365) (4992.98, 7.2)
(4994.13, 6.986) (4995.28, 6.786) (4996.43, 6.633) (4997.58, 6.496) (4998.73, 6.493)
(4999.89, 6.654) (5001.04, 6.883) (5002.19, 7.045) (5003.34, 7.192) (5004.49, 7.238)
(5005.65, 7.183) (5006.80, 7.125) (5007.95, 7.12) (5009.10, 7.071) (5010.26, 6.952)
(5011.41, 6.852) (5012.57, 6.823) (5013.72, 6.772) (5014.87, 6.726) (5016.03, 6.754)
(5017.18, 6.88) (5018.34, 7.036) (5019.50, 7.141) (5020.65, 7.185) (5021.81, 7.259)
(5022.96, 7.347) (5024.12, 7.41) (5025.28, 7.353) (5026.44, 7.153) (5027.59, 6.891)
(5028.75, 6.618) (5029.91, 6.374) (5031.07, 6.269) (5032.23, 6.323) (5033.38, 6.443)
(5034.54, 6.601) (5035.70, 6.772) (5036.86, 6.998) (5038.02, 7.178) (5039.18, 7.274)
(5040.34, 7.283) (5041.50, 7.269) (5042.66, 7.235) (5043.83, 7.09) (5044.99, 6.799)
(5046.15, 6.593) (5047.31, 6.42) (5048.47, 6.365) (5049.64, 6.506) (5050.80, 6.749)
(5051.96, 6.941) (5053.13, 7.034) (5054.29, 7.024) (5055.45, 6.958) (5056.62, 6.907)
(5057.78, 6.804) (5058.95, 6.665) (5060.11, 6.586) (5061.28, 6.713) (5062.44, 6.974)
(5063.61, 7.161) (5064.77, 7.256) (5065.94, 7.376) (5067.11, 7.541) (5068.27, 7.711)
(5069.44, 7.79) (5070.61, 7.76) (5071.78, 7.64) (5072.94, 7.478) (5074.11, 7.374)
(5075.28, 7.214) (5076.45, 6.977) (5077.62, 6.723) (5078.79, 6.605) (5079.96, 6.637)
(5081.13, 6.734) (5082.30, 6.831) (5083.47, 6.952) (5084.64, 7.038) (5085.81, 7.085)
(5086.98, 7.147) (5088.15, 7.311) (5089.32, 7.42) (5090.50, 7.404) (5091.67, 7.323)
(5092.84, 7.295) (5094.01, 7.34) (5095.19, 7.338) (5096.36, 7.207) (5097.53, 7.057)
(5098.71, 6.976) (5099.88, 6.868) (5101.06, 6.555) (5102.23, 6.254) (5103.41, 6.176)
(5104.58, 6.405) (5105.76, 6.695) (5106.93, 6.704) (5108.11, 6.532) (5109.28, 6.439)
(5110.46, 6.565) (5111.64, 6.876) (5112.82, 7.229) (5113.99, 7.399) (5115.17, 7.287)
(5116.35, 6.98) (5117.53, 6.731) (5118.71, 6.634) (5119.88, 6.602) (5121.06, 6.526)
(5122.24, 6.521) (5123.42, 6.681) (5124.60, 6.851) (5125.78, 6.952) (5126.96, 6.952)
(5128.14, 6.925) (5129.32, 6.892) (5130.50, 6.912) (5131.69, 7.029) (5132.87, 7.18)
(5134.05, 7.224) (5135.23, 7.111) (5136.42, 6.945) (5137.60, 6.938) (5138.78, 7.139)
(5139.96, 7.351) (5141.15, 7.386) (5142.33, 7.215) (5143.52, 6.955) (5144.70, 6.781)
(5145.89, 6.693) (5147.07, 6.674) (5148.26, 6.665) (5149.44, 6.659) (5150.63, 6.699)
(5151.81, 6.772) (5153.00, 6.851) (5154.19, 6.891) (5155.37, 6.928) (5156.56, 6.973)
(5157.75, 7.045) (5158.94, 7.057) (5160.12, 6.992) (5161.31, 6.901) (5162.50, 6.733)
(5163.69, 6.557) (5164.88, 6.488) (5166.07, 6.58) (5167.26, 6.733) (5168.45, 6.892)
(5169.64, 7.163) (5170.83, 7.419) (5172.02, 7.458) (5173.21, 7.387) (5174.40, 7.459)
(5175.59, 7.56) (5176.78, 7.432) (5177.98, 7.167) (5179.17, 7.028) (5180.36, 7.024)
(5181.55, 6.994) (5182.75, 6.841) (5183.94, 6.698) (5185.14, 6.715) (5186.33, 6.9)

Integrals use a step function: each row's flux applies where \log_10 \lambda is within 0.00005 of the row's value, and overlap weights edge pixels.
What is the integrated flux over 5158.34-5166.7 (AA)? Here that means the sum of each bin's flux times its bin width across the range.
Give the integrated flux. 56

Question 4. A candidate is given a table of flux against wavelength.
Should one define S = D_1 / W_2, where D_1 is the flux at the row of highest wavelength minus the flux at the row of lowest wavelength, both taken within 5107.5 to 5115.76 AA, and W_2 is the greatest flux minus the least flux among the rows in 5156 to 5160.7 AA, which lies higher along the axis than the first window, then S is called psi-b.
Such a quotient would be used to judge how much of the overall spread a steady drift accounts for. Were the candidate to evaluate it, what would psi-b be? 9.0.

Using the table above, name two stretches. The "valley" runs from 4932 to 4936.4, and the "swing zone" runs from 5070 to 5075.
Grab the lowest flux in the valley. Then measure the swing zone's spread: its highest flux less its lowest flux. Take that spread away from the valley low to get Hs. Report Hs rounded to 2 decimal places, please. 7.04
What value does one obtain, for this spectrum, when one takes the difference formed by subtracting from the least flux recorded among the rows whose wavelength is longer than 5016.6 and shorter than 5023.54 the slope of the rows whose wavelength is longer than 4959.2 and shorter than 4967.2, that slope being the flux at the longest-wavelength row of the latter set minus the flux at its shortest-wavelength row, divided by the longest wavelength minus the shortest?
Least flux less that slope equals 7.00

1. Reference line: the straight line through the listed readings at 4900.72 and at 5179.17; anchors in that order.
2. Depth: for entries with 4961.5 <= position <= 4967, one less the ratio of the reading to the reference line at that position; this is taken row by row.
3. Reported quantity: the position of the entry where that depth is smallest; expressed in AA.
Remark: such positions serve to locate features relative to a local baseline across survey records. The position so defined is 4962.04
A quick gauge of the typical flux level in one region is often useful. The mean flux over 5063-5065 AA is 7.2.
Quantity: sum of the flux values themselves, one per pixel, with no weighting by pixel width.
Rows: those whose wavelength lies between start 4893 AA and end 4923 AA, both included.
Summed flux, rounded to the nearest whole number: 193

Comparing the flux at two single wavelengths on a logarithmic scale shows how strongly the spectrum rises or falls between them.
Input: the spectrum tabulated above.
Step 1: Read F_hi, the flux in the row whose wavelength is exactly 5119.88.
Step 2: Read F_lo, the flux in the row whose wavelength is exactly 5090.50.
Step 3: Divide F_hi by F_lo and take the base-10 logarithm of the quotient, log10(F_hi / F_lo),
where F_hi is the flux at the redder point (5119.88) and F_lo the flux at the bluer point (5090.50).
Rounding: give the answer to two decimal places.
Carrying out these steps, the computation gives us -0.05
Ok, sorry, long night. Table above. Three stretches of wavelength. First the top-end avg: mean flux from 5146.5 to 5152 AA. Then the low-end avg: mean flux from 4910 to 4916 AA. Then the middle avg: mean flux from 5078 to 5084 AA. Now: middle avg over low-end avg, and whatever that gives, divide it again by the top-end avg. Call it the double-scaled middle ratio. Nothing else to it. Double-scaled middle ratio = 0.133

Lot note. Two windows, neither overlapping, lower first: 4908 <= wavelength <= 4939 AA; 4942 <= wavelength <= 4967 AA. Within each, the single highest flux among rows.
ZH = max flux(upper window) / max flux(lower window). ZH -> 1.04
